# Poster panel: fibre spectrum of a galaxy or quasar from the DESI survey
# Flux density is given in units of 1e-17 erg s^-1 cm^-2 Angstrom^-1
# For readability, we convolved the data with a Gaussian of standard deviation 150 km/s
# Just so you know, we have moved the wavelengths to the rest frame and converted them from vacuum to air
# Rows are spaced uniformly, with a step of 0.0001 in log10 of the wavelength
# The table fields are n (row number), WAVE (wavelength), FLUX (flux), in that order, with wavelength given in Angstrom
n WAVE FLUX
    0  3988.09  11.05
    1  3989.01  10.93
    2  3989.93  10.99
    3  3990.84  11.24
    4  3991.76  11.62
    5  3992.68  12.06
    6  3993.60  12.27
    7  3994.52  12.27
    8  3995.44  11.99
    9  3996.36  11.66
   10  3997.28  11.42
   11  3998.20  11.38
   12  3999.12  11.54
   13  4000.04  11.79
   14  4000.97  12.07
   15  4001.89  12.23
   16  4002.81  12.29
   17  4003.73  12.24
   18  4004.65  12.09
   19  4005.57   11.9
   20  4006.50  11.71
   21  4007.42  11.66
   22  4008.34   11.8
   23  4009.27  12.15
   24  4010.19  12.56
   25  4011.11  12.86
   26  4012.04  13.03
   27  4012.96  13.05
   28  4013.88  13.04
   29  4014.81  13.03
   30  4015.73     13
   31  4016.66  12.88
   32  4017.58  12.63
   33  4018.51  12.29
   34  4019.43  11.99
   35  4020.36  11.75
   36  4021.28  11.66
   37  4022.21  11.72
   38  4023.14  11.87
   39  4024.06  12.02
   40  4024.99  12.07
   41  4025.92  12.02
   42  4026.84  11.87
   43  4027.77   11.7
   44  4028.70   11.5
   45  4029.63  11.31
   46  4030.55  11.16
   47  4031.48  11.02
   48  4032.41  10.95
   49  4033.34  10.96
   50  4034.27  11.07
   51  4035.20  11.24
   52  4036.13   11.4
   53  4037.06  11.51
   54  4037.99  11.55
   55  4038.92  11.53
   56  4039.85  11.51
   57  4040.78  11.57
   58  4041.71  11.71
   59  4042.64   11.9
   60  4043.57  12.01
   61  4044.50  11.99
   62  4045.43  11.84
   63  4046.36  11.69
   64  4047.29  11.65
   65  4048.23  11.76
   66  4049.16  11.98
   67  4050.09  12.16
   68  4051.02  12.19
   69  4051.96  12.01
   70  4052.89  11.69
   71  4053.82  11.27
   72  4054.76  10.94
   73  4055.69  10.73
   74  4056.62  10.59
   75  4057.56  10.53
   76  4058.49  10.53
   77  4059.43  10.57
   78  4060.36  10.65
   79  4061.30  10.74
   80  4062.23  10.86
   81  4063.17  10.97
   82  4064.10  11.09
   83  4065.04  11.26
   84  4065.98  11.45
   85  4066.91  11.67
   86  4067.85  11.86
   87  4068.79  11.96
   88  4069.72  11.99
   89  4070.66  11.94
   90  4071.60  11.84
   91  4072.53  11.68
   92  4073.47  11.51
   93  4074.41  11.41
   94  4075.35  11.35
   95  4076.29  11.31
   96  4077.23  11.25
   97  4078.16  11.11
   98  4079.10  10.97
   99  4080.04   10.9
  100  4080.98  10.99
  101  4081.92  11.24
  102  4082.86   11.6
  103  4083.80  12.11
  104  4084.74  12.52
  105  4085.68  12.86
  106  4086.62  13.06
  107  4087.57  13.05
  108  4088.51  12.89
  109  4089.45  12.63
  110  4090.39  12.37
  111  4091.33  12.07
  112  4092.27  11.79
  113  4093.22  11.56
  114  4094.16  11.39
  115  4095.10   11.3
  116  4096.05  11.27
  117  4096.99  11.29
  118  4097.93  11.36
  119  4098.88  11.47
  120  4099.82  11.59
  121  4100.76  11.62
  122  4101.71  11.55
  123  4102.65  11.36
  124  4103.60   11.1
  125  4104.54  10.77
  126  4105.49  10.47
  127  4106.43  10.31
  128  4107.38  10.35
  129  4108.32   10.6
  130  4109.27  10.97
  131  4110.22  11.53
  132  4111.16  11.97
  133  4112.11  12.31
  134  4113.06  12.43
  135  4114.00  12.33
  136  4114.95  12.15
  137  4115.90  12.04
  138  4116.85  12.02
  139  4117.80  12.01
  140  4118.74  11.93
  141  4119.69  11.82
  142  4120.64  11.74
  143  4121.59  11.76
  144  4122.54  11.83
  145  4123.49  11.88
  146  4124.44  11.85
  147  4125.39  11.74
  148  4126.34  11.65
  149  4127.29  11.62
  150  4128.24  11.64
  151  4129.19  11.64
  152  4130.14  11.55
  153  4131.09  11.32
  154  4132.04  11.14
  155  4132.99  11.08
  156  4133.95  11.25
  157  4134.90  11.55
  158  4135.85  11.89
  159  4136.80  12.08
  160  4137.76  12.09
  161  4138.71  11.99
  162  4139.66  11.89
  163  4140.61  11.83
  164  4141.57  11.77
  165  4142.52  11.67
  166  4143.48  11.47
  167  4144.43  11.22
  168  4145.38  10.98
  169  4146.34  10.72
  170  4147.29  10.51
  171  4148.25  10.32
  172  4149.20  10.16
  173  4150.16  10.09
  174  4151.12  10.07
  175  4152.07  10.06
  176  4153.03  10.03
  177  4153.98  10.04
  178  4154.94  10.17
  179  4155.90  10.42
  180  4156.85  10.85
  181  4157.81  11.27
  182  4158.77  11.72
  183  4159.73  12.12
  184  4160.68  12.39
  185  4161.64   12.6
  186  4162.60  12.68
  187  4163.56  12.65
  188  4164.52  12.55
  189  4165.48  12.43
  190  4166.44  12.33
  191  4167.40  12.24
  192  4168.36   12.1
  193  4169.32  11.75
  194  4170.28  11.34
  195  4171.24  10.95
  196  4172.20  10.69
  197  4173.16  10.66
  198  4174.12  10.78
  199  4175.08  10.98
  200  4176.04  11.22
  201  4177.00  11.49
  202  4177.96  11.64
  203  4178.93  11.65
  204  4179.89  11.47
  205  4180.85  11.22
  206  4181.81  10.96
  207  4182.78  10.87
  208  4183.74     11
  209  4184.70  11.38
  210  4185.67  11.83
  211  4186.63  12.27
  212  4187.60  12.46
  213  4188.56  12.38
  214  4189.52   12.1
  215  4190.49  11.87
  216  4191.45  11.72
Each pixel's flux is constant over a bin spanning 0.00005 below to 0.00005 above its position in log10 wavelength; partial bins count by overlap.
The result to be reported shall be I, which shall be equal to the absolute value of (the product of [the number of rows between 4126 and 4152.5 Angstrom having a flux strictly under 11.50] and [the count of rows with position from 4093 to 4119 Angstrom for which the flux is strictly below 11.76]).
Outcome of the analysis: 266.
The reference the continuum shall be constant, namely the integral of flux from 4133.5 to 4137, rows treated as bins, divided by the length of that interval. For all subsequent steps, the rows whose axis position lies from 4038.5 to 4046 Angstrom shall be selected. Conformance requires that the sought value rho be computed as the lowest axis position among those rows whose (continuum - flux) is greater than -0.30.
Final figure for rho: 4038.92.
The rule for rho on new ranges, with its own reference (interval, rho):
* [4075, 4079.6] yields 4075.35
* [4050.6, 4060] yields 4052.89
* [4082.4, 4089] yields 4082.86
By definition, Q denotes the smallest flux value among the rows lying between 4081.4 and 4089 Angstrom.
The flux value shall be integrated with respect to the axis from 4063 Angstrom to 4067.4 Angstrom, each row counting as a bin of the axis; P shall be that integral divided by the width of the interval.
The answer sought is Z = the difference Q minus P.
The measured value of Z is -0.1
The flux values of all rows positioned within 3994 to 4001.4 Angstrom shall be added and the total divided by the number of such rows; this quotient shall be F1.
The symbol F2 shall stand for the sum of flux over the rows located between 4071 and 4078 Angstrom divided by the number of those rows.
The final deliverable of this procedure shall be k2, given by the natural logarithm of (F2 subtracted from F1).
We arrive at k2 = -1.25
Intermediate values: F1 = 11.8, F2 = 11.5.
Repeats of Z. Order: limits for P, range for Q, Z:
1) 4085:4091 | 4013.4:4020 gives -0.8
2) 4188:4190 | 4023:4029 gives -0.8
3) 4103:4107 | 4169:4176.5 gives 0.0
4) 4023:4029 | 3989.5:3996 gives -0.9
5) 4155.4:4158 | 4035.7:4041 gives 0.6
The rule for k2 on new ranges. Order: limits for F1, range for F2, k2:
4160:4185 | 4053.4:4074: -0.90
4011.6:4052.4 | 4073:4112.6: -1.11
